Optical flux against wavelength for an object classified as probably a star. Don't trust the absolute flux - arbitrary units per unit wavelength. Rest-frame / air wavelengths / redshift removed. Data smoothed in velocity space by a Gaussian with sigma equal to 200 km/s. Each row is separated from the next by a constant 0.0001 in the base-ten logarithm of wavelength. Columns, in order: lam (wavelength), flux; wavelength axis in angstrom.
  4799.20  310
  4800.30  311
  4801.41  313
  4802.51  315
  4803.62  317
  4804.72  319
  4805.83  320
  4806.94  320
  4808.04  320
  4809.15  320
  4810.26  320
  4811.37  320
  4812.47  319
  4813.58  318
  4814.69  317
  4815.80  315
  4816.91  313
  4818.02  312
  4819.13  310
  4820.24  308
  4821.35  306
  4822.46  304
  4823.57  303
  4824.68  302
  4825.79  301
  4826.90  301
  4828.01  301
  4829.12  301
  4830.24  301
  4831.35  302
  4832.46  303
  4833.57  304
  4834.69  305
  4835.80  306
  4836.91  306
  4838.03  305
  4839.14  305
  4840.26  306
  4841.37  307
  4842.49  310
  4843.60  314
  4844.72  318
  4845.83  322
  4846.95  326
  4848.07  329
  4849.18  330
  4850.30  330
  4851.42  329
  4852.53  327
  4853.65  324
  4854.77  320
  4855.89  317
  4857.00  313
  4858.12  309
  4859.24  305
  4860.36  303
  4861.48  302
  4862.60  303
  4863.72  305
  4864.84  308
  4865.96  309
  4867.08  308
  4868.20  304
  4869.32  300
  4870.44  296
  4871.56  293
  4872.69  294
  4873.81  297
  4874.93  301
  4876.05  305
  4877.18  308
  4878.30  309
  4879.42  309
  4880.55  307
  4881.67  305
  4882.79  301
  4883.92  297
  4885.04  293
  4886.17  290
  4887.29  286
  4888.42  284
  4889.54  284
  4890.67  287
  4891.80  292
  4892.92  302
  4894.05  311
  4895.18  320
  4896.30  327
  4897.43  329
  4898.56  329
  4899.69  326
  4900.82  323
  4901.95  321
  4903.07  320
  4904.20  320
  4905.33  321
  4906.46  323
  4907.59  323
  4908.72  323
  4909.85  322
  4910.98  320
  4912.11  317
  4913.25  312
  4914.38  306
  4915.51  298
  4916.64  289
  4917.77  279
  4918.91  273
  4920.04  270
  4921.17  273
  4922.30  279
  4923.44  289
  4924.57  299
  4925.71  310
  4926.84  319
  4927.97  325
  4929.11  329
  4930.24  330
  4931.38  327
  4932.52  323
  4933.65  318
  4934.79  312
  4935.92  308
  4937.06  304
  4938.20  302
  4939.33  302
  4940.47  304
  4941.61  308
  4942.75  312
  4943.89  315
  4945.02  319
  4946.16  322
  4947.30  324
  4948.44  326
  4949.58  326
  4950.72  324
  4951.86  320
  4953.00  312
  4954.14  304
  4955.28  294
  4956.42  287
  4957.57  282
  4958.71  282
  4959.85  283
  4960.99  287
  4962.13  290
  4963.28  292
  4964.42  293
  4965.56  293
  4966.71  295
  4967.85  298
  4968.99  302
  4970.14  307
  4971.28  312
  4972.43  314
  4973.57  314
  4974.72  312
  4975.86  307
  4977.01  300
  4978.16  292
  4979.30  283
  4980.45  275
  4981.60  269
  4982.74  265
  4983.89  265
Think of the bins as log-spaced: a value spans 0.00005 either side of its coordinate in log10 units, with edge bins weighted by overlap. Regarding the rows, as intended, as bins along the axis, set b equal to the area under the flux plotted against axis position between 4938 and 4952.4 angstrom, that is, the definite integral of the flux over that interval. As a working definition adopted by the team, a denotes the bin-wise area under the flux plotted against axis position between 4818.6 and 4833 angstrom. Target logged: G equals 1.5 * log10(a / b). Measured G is -0.027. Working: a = 4369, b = 4552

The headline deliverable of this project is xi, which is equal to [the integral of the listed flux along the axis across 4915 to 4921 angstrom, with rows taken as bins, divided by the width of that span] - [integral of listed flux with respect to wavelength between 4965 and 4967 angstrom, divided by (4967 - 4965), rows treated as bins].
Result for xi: -12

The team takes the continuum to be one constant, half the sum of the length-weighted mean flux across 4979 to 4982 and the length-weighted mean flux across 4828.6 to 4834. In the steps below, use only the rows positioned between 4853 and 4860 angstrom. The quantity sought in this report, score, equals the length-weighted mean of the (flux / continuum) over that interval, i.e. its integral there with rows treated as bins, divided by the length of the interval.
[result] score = 1.09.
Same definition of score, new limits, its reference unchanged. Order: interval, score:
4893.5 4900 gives 1.12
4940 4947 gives 1.09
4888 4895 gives 1.02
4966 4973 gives 1.05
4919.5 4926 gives 0.99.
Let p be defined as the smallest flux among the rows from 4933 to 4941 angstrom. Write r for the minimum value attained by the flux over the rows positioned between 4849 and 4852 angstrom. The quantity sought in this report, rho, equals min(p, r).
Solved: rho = 302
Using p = 302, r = 329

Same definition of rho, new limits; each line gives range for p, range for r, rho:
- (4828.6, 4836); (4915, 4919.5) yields 273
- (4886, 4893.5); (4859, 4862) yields 284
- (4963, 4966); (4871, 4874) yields 292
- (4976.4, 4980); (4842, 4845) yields 283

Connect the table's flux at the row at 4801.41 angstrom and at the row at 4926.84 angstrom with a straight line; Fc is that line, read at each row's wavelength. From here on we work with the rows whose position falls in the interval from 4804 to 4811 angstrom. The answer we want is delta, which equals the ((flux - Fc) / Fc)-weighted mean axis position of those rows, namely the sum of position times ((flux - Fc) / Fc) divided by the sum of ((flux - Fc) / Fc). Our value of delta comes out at 4807.5 angstrom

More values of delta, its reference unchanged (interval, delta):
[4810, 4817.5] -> 4812.2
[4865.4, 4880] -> 4872.4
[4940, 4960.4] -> 4955.2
